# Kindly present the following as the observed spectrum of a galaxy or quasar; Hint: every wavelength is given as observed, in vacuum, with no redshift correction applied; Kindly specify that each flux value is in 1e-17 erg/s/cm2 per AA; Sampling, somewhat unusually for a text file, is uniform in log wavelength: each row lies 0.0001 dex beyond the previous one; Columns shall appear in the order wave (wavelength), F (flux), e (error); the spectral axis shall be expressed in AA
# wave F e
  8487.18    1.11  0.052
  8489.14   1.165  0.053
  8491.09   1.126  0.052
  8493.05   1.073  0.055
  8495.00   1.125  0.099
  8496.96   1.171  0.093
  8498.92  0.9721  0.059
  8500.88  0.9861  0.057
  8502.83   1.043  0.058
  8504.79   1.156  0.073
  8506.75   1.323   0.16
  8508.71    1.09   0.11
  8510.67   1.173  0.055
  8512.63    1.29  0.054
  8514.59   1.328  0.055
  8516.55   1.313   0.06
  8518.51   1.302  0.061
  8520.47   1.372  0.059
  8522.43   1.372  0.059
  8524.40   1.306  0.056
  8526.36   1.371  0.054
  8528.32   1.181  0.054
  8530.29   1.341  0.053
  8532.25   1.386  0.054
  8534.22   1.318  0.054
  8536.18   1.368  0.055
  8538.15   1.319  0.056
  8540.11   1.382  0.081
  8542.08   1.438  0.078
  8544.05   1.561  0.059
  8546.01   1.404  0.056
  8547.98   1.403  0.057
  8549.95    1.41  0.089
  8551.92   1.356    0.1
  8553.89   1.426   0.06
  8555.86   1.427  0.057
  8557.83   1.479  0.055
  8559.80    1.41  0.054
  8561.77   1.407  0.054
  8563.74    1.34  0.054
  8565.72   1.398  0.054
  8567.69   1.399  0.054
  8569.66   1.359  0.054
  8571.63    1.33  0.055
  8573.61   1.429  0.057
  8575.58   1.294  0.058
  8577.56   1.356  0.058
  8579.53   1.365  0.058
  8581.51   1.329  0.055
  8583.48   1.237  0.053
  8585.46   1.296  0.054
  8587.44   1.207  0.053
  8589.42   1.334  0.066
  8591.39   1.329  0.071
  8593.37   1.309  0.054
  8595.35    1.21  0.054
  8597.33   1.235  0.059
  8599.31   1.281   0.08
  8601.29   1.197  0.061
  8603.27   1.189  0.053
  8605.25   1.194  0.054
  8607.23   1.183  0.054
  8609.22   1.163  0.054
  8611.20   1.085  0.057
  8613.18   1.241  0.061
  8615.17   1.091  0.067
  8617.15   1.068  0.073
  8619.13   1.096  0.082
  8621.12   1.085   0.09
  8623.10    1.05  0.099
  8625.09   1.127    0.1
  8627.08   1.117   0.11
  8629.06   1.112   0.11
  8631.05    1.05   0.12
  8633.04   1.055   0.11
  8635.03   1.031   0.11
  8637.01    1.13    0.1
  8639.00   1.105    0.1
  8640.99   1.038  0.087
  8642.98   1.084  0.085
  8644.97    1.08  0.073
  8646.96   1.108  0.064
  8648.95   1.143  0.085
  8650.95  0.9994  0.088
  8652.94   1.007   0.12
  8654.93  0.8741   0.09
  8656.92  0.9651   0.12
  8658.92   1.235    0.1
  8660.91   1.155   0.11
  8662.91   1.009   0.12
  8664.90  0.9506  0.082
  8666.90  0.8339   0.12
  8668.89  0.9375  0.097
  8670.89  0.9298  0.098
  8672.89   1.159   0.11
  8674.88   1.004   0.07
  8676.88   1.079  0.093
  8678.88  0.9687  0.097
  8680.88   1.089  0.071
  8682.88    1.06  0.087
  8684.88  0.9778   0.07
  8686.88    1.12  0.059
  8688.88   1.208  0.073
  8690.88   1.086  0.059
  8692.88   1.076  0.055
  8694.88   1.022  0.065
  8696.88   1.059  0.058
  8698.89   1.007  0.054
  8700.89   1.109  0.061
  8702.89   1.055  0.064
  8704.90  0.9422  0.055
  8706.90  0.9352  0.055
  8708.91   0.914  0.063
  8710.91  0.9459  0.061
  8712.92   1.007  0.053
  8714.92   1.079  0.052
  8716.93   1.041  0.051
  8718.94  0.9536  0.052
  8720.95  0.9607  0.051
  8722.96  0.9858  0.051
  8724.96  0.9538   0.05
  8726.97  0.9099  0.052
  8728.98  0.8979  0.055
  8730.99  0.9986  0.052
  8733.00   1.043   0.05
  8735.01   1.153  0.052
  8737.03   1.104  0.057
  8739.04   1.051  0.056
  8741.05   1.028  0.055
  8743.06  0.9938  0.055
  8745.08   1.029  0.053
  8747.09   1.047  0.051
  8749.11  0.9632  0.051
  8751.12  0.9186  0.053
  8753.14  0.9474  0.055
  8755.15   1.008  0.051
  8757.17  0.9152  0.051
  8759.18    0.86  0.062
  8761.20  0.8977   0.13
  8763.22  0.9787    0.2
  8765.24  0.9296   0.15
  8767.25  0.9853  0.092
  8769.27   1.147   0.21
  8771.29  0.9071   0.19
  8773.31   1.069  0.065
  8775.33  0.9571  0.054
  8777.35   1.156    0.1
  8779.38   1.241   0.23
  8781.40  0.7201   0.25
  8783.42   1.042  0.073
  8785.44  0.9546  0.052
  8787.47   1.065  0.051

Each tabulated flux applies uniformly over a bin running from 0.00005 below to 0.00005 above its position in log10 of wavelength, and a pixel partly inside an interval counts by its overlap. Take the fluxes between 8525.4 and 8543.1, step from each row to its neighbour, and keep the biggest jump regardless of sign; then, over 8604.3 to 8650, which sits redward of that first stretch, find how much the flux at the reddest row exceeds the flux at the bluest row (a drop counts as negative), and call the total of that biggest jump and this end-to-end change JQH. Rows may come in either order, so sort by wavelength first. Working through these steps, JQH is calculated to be 0.14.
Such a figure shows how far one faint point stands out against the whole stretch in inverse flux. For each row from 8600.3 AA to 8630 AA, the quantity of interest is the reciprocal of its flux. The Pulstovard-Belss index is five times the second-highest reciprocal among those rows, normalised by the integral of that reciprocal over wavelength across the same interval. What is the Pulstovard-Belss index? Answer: 0.178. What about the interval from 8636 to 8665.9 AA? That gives 0.185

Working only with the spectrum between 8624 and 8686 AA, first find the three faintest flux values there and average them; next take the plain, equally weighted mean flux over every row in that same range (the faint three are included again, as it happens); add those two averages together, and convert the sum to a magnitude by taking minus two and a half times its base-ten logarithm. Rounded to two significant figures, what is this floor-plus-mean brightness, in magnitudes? -0.71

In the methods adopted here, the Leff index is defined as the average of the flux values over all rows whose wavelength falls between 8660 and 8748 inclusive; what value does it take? 1.02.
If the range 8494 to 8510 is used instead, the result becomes 1.11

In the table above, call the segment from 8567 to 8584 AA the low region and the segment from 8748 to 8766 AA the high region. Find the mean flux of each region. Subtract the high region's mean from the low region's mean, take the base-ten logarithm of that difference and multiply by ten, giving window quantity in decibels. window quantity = -3.9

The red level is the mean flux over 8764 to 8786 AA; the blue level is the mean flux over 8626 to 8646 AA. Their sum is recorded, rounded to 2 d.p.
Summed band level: 2.09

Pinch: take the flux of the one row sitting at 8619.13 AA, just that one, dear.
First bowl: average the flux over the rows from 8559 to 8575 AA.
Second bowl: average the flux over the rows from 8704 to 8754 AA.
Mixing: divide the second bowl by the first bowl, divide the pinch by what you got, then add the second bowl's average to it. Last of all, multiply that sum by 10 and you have 25.2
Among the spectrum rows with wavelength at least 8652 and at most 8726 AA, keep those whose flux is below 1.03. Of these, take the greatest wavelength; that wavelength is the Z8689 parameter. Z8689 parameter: 8724.96 AA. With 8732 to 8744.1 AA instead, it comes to 8743.06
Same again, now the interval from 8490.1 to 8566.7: 8500.88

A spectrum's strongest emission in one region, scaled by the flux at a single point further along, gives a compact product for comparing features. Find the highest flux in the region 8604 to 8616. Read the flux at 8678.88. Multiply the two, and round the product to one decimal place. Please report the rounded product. 1.2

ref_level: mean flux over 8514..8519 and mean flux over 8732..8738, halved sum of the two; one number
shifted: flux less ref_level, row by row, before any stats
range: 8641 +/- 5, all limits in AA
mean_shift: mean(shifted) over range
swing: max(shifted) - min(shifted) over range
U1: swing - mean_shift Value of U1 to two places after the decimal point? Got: 0.21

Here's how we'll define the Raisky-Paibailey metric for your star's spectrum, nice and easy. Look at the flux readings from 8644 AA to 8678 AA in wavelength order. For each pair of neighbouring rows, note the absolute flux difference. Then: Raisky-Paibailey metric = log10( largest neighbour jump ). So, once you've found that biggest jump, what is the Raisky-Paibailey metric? -0.57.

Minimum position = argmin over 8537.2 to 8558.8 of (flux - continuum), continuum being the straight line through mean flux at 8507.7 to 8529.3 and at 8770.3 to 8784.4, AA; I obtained 8538.15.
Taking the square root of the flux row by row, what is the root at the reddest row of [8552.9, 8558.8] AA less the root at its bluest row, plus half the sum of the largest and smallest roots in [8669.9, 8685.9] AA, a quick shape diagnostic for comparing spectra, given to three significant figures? 1.04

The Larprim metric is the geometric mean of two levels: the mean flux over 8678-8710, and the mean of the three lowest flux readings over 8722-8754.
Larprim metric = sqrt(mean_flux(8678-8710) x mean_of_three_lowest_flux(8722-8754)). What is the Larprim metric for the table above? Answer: 0.97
